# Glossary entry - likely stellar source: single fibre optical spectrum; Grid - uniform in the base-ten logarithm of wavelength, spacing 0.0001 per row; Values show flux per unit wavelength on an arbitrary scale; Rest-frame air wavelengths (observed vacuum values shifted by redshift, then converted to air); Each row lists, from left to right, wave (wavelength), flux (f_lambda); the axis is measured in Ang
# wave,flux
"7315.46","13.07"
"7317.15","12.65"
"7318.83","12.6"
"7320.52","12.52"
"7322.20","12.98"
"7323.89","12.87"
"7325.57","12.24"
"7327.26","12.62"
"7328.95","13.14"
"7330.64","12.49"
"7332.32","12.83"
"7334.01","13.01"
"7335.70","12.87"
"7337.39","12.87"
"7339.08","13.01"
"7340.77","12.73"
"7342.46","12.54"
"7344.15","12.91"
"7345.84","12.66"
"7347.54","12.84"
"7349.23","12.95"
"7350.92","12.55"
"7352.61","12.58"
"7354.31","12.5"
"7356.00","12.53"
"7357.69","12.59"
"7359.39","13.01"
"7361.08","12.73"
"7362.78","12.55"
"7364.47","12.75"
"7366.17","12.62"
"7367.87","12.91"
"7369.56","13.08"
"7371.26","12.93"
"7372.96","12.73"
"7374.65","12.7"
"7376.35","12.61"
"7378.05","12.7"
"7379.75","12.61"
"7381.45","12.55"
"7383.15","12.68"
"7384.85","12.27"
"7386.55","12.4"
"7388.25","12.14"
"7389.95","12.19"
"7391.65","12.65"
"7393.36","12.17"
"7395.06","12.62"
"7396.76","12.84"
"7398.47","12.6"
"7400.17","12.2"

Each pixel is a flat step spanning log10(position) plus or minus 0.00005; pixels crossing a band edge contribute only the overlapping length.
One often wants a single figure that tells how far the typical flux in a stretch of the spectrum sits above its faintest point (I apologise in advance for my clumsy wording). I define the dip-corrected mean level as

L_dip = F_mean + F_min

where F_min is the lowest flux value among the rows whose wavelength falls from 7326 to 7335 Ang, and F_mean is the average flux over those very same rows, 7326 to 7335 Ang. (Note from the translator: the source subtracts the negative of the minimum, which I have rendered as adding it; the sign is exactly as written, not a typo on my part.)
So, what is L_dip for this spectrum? 25.3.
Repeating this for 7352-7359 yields 25.1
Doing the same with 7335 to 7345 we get 25.4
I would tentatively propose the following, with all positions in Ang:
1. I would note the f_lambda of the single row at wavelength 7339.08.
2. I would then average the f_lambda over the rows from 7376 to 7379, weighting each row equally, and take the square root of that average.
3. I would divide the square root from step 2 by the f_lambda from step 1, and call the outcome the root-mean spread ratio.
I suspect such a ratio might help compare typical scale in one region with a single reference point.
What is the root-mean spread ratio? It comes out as 0.273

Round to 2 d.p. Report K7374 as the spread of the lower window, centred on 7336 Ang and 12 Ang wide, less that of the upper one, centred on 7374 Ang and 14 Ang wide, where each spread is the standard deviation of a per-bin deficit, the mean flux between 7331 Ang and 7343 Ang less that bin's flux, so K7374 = 0.01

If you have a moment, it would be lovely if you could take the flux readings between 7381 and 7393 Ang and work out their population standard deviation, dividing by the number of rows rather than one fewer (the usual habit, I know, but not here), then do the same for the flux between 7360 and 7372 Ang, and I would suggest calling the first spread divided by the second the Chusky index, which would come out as 1.2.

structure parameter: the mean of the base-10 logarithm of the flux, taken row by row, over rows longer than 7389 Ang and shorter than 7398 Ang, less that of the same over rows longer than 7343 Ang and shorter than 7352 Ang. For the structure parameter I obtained -0.010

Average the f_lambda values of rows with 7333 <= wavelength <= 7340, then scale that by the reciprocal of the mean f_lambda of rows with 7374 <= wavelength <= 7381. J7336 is 1.02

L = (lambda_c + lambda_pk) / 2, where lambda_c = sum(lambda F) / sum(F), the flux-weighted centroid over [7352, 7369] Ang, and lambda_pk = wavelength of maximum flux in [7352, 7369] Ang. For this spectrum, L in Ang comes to 7359.8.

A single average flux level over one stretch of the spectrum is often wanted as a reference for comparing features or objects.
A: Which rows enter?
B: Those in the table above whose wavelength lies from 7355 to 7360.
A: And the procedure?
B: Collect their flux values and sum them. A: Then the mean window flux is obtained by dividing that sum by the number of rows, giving 12.7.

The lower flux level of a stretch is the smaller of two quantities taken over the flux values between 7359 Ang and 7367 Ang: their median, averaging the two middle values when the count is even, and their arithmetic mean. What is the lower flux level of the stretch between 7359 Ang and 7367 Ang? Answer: 12.7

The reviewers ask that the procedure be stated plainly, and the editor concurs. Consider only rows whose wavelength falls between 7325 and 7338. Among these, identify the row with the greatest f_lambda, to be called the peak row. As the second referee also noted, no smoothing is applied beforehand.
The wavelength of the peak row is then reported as 7328.95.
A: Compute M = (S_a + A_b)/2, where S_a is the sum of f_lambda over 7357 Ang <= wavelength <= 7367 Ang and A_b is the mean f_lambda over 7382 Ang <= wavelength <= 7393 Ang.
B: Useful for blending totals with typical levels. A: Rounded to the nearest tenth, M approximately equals 44.3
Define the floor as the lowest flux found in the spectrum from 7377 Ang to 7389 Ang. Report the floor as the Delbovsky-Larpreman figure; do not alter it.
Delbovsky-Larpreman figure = 12.14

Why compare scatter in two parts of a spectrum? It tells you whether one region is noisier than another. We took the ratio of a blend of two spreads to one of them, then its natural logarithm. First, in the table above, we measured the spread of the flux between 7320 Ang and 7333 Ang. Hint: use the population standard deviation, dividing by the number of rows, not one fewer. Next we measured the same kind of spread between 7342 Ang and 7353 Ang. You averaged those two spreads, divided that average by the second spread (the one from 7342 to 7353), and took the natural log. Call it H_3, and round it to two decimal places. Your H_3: 0.30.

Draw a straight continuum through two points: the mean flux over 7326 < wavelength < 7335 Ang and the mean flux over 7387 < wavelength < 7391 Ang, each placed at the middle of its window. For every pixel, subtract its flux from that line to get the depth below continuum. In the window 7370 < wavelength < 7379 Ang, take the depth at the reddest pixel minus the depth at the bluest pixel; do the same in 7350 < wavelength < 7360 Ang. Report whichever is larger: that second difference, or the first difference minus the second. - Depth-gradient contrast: 0.71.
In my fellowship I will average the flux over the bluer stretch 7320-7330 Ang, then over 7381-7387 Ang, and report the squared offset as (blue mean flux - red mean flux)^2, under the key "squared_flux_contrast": 0.06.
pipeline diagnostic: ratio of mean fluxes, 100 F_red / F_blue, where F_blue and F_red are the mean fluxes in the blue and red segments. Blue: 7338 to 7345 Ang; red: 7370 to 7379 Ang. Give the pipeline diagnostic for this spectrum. 100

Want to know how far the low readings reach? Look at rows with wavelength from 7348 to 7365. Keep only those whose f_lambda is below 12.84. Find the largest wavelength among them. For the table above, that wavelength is 7364.47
